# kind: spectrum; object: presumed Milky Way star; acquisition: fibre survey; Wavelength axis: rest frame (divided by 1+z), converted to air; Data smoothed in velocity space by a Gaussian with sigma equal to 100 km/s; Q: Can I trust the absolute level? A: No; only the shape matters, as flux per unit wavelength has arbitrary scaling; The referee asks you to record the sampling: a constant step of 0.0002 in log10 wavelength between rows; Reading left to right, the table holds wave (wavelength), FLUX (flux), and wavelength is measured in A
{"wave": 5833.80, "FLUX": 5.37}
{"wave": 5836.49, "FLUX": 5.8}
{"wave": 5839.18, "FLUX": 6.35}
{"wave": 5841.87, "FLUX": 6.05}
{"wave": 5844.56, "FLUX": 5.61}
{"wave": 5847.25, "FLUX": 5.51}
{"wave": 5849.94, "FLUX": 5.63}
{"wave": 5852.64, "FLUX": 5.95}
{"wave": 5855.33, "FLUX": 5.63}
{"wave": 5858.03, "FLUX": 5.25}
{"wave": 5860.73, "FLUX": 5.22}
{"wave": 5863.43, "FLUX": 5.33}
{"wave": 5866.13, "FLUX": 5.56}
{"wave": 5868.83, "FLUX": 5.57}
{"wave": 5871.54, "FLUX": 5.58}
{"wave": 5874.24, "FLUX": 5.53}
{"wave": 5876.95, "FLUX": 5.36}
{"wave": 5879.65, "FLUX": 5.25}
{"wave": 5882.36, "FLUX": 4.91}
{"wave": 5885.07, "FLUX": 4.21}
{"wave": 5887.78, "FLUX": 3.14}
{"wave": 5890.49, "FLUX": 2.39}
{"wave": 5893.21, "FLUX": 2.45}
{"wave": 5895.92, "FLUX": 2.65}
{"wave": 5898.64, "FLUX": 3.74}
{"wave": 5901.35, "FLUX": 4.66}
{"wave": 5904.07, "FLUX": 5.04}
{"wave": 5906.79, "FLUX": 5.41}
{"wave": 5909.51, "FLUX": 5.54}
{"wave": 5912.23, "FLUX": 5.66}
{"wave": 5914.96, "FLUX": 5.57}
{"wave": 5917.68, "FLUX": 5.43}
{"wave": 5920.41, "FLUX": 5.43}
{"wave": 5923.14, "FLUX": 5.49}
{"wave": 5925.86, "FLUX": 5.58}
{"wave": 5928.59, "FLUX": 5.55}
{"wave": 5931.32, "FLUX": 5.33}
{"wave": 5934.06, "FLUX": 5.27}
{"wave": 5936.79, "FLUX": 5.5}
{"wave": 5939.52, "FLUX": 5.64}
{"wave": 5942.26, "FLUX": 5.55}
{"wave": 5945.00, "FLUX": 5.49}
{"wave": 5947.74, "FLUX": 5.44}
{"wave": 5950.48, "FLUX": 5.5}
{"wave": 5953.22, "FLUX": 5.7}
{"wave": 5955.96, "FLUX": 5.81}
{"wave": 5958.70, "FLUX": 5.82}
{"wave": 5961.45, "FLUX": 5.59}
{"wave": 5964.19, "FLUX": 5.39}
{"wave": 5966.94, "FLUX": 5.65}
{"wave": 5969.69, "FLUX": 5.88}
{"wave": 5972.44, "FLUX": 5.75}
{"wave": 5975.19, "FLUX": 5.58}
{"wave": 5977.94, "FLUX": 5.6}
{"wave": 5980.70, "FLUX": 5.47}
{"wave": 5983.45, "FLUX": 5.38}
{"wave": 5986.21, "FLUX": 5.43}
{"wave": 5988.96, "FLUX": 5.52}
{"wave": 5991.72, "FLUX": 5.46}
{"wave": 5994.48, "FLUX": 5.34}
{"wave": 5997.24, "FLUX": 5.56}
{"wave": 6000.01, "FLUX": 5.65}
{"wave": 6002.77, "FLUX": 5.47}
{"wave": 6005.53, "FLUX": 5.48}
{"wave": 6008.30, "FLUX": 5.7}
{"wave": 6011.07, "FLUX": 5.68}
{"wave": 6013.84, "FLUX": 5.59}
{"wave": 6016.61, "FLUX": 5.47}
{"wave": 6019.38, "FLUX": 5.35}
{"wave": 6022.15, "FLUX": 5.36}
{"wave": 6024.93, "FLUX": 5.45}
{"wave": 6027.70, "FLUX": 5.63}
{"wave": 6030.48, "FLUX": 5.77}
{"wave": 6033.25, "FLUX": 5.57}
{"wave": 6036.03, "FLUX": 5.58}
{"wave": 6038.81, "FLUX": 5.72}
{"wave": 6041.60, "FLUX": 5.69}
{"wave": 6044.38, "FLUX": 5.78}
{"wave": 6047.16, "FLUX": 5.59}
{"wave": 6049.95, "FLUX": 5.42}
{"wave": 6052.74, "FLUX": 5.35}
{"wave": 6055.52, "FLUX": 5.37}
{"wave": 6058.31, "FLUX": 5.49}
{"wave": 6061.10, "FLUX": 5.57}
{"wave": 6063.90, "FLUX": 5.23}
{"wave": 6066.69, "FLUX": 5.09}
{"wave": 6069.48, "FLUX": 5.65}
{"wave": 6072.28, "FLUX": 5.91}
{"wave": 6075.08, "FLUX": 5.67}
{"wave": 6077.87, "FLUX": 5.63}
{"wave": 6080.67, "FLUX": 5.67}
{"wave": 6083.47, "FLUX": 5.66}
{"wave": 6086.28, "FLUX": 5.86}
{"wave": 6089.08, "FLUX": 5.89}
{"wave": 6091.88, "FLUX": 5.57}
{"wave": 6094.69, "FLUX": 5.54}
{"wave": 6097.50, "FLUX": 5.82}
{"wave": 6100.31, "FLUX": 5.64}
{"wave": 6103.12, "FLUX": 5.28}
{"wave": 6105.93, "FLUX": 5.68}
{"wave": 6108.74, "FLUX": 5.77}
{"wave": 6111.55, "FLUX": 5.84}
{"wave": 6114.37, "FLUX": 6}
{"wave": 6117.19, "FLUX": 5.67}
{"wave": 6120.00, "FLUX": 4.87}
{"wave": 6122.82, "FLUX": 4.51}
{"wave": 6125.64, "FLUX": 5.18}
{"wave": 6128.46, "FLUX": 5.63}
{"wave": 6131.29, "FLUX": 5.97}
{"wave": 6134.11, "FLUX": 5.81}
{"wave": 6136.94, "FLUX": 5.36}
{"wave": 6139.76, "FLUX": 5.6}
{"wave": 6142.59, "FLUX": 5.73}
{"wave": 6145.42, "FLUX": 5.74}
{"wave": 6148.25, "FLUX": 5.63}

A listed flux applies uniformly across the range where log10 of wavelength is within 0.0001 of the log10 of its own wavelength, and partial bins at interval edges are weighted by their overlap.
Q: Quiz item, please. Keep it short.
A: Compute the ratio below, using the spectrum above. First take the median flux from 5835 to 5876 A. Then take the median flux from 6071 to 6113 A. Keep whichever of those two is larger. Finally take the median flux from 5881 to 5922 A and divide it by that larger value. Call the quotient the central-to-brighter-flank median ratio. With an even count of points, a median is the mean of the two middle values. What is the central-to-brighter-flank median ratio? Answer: 0.87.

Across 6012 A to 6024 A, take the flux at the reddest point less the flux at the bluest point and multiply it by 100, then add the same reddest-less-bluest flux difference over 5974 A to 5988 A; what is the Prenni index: -23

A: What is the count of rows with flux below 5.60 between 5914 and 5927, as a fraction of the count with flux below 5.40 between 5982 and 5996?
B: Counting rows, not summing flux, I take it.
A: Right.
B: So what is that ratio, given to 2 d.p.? 2.50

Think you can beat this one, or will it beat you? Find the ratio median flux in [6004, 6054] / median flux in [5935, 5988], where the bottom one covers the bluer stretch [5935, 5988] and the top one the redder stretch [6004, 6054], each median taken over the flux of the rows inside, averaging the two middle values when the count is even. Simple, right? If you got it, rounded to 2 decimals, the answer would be 1.00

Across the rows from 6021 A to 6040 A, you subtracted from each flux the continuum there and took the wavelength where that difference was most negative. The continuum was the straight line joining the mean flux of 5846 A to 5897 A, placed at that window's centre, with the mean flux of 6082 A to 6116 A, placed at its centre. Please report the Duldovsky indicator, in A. 6022.15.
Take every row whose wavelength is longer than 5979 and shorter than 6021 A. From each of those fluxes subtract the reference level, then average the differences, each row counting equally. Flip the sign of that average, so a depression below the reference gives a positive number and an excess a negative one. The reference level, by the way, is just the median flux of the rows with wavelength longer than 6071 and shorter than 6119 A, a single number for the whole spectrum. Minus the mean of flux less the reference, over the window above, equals 0.167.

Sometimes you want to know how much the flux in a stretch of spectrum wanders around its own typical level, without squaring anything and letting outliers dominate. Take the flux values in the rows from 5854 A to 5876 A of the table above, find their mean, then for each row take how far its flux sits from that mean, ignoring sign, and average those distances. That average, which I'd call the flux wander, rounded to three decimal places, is 0.144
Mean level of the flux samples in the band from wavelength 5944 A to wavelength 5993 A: 5.58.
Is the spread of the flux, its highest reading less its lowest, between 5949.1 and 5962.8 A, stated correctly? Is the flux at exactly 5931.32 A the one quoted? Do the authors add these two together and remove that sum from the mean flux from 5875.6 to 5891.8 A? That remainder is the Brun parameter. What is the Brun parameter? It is -1.4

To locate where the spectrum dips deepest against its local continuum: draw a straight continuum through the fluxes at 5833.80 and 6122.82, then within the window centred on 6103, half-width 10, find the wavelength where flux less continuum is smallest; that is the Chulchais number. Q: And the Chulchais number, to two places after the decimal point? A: 6103.12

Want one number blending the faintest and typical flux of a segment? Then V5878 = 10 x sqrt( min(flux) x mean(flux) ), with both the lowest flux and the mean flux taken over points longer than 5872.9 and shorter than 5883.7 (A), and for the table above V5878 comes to 50.8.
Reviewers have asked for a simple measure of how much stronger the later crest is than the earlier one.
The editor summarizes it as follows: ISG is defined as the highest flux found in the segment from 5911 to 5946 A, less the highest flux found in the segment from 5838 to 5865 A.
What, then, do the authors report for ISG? -0.69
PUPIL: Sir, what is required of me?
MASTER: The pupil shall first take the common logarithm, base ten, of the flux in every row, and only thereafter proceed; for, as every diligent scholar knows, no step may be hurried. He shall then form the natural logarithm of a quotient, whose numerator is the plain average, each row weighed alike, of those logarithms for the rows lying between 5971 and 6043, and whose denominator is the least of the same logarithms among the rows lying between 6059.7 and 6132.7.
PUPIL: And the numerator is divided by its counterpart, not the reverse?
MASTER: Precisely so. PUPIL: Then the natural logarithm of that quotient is 0.13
